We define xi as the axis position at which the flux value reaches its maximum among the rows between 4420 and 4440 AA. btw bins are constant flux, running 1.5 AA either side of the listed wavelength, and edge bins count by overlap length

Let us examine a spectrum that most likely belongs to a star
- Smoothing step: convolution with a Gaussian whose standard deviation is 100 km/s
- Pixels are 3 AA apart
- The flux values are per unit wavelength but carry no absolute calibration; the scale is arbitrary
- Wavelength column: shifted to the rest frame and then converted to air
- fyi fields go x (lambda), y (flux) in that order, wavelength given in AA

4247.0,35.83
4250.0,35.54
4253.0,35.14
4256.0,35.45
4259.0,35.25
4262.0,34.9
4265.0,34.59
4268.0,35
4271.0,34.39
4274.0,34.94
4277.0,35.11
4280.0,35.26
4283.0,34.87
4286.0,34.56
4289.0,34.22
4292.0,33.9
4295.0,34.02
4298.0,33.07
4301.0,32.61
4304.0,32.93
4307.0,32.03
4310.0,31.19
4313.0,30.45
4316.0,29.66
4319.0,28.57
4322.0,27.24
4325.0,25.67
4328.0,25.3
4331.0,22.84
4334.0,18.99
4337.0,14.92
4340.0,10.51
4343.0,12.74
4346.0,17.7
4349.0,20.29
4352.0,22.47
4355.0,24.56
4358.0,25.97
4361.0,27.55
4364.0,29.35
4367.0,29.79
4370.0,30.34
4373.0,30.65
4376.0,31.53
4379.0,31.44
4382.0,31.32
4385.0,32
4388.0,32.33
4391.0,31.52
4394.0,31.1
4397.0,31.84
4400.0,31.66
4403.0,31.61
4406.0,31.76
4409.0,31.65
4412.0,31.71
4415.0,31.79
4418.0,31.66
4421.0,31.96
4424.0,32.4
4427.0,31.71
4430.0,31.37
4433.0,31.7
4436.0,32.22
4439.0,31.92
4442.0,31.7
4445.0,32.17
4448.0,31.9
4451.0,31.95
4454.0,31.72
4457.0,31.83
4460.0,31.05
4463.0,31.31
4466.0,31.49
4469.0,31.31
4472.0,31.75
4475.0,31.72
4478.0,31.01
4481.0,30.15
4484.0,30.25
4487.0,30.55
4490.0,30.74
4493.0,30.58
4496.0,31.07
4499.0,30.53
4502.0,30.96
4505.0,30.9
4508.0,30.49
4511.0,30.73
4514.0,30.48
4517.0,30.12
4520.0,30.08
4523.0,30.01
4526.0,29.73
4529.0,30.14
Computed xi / 4424.0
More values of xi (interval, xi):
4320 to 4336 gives 4322.0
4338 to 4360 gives 4358.0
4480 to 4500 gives 4496.0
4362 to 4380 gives 4376.0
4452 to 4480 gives 4457.0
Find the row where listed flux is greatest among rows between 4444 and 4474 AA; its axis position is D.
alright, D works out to 4445.0 AA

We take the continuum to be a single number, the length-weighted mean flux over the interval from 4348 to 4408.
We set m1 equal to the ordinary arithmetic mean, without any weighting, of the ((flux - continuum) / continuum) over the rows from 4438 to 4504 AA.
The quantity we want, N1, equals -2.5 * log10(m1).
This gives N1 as 3.1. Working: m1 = 0.06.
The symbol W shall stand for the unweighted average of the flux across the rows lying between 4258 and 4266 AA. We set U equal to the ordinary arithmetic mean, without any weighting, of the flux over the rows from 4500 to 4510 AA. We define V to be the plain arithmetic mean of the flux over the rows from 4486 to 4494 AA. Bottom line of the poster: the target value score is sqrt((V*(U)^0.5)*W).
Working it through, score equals 77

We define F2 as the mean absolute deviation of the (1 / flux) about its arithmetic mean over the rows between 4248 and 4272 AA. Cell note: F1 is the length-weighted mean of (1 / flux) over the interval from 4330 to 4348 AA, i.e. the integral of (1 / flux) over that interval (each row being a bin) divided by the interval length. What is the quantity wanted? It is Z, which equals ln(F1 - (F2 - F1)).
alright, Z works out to -2.03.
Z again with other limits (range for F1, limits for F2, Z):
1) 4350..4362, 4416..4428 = -2.52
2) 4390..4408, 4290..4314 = -2.77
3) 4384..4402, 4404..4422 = -2.77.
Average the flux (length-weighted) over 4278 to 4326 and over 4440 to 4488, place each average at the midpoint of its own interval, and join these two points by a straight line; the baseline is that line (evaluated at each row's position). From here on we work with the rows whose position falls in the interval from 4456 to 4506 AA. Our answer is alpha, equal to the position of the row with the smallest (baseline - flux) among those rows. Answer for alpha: 4457.0 AA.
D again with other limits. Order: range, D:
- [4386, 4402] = 4388.0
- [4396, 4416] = 4397.0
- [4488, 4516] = 4496.0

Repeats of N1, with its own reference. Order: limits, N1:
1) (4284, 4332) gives 3.7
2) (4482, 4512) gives 3.5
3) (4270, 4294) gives 1.9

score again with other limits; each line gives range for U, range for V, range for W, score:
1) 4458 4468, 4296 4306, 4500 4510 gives 75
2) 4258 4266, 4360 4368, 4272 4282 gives 77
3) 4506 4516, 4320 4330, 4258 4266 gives 71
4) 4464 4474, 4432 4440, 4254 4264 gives 79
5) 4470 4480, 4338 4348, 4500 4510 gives 49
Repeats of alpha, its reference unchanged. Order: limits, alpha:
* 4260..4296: 4280.0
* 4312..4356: 4313.0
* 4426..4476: 4436.0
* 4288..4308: 4289.0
